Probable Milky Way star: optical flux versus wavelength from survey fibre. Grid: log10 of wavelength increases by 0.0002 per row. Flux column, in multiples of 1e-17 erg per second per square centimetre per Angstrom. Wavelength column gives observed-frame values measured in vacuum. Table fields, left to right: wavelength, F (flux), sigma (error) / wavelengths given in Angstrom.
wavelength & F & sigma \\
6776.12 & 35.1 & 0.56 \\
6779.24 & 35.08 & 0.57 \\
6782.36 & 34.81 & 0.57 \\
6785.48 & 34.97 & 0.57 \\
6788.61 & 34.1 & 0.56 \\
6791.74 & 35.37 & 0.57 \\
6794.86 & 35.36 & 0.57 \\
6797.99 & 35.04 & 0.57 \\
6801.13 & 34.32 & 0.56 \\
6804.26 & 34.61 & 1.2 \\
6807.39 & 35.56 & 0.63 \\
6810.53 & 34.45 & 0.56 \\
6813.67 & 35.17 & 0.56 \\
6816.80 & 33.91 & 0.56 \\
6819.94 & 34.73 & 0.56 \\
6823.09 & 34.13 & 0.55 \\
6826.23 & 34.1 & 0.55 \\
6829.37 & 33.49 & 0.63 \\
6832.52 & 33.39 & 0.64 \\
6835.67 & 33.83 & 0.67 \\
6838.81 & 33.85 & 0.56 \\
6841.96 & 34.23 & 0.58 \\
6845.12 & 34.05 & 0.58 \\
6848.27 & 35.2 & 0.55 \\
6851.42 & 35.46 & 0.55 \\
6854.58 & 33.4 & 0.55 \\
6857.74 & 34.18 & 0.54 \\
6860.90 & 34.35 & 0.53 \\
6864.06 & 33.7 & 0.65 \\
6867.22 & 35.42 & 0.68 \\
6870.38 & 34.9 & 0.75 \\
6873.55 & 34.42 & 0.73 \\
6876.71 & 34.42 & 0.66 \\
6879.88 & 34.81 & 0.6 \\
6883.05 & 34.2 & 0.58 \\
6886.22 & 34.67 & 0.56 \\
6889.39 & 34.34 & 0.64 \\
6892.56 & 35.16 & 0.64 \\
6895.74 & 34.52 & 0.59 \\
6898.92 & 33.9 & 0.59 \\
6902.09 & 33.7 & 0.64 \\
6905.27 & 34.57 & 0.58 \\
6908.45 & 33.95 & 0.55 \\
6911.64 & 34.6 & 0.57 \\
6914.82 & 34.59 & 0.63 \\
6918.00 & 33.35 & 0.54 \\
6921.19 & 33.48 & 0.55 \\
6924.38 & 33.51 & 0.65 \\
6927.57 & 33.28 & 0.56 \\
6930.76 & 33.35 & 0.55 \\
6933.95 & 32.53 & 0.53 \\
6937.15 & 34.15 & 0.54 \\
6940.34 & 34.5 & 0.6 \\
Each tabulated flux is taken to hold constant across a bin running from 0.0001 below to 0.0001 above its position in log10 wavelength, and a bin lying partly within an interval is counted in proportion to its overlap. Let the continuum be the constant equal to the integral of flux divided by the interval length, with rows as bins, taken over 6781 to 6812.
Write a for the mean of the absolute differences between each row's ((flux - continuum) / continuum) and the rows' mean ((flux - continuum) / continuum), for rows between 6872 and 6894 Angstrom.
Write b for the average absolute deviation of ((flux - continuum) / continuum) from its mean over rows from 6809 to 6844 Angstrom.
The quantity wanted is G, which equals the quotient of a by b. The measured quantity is 0.7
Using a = 0.008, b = 0.0111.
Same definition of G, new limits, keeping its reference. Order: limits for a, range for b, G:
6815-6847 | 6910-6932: 0.6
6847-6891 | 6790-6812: 1.1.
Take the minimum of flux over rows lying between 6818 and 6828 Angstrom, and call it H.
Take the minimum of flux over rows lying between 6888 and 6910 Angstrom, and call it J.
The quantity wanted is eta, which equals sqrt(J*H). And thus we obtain 33.9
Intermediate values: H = 34.1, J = 33.7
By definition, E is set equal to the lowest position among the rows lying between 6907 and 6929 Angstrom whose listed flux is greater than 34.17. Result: 6911.64 Angstrom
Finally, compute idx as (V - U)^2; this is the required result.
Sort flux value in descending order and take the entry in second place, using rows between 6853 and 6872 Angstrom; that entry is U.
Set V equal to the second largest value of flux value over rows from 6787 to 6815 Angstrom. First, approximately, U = 34.9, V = 35.37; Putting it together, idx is 0.2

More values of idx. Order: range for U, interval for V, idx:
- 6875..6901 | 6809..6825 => 0.0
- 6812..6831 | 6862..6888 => 0.0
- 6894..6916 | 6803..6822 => 0.3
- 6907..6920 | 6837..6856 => 0.4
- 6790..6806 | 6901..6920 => 0.6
